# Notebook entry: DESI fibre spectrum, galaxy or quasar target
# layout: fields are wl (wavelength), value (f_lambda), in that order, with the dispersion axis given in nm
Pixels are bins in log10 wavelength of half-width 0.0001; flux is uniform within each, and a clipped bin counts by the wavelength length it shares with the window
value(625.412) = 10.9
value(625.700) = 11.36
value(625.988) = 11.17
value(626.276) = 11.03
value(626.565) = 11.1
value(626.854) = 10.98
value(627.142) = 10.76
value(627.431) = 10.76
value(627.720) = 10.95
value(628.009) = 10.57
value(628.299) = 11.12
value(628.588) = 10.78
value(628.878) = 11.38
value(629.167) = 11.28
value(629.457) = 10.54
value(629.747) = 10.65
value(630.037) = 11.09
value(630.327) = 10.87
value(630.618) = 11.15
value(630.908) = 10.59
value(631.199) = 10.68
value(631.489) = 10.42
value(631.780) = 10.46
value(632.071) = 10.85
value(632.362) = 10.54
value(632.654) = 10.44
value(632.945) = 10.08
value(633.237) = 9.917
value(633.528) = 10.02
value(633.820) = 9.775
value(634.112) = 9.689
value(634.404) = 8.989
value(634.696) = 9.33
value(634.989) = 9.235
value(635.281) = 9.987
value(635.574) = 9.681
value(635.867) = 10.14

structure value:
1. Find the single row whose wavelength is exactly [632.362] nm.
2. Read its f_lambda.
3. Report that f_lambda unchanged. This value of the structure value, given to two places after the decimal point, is 10.54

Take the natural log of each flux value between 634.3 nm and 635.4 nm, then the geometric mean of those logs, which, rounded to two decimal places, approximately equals 2.24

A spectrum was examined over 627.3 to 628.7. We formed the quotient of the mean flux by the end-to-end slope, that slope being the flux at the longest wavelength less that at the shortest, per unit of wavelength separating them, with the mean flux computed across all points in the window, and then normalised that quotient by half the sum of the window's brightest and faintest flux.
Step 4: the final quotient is 58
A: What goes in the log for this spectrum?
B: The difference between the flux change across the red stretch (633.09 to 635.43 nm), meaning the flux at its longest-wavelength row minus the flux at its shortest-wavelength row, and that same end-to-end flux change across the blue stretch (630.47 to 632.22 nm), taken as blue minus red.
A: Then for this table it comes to -0.37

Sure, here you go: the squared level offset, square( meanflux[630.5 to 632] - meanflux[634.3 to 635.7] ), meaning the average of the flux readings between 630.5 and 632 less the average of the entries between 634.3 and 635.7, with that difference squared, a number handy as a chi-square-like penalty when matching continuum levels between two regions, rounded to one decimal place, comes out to 1.5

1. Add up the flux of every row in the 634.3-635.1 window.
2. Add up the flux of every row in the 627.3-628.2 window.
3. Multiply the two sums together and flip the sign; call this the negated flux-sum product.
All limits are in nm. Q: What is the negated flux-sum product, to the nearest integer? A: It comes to -889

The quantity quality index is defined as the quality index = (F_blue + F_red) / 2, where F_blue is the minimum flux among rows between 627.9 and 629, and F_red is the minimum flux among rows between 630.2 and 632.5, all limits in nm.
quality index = 10.5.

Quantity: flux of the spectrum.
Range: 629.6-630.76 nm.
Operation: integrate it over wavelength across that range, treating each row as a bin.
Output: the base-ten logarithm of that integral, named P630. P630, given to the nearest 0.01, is 1.10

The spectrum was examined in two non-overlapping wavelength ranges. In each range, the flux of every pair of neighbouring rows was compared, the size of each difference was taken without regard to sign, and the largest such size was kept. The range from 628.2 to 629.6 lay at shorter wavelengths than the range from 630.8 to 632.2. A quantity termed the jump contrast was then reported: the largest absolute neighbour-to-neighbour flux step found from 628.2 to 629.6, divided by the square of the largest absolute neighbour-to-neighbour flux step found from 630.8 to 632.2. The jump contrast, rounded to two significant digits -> 4.9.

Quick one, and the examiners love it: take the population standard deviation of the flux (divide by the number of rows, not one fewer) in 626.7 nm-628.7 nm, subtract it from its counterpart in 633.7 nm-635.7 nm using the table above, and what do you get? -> 0.16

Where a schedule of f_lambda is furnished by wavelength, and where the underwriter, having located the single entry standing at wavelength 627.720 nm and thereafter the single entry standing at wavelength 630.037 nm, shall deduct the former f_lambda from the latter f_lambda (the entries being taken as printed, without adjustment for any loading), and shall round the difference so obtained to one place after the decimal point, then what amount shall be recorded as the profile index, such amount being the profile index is 0.1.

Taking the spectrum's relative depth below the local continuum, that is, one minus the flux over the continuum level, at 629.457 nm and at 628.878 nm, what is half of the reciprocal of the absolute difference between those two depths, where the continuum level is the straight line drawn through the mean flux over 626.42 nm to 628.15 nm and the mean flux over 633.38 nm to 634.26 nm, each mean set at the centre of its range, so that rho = 7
